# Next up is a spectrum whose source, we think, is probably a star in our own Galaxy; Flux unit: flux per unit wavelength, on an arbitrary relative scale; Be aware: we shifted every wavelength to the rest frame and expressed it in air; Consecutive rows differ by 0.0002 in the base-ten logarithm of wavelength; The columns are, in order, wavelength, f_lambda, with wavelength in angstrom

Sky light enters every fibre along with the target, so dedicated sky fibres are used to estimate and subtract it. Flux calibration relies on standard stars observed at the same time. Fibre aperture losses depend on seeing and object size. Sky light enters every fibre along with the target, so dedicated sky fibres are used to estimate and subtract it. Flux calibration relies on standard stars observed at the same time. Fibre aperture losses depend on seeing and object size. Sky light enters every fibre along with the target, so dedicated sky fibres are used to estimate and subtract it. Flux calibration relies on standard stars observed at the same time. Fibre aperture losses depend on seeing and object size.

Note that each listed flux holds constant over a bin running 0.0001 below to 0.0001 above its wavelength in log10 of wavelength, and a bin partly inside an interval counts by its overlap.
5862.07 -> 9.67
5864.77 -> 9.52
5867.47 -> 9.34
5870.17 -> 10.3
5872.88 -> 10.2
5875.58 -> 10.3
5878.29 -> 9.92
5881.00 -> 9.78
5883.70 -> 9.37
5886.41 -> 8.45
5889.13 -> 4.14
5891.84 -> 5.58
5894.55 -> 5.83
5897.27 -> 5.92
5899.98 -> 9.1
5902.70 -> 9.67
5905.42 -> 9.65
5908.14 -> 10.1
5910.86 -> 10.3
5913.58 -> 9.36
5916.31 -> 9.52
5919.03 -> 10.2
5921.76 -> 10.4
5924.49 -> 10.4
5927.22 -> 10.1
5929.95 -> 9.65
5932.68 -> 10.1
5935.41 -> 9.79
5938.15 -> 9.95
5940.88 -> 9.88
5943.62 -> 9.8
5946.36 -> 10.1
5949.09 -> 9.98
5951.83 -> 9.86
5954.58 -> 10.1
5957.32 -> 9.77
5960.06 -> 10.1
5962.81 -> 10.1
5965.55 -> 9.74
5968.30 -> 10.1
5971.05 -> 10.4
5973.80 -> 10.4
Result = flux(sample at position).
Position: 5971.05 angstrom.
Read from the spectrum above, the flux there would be 10.4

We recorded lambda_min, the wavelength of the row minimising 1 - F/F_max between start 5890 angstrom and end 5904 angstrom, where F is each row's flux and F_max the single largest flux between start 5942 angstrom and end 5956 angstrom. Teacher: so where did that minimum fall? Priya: 5902.70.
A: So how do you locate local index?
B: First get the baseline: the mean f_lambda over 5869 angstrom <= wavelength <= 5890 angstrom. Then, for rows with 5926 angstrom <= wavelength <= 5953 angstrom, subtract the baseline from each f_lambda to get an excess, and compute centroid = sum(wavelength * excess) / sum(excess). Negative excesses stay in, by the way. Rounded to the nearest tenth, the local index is 5939.5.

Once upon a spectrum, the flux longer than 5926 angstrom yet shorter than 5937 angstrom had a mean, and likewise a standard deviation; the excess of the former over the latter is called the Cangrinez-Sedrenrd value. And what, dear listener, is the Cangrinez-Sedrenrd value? 9.7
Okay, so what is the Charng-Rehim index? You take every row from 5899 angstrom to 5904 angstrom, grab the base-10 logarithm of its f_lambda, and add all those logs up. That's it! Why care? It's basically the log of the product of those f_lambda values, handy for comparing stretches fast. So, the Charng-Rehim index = 1.9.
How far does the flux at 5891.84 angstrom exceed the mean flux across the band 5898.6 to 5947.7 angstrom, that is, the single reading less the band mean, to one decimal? -4.3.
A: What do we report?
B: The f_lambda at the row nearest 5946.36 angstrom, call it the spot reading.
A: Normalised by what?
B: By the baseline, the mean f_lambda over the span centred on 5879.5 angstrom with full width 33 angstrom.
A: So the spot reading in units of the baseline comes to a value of 1.18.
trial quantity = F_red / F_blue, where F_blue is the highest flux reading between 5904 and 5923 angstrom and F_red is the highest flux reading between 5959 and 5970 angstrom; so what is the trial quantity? 0.97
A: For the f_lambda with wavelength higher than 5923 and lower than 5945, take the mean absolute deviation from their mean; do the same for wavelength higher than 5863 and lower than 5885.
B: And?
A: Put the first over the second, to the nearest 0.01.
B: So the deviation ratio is 0.53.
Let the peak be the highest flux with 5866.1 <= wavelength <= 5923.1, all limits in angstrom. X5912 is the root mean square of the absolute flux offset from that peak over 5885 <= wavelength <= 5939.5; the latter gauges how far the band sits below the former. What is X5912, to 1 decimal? 2.4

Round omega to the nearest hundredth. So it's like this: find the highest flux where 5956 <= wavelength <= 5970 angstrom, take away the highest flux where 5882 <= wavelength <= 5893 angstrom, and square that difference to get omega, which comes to 0.53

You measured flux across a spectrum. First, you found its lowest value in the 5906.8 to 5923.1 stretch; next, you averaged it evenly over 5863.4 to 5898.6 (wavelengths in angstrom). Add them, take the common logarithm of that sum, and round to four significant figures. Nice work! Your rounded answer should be 1.248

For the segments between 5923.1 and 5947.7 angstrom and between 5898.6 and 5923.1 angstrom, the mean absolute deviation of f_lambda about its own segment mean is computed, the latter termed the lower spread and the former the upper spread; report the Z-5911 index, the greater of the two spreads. 0.4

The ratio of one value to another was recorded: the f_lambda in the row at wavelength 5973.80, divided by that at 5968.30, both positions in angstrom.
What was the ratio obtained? 1.03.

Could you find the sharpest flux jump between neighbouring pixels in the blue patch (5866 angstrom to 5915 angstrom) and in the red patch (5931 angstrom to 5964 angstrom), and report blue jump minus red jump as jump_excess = 4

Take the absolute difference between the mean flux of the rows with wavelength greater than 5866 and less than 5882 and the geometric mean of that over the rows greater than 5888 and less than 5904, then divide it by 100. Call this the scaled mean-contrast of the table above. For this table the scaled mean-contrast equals 0.036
